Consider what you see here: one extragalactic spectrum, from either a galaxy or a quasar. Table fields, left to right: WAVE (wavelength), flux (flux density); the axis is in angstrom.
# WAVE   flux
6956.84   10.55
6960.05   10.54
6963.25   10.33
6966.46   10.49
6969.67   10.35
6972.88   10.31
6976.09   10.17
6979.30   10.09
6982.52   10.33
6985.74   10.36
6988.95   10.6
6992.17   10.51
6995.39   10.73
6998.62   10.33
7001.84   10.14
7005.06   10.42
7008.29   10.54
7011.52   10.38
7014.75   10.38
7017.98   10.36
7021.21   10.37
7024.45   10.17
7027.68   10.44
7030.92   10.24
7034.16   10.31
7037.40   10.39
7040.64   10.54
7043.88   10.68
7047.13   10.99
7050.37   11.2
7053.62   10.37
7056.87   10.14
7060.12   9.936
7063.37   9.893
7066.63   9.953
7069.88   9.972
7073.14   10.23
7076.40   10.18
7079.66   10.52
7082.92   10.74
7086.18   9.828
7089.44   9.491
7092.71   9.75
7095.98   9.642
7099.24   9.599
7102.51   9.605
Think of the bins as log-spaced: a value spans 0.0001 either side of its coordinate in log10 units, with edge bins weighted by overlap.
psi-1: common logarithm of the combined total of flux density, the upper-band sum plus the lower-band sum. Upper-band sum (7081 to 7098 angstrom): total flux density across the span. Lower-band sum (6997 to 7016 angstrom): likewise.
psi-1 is 2.05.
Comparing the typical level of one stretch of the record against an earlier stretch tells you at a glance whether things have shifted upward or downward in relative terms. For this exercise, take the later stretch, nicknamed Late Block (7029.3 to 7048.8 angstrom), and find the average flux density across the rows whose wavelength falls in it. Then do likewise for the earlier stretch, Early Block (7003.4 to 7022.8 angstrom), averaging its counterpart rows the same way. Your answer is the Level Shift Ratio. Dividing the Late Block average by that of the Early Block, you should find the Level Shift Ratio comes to 1.01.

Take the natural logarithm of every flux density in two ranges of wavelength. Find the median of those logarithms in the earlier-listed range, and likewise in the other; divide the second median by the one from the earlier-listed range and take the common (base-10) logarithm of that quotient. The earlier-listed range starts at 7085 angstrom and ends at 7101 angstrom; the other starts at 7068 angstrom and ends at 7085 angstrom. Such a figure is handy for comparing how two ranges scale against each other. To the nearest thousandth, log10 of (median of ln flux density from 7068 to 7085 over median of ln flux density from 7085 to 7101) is 0.011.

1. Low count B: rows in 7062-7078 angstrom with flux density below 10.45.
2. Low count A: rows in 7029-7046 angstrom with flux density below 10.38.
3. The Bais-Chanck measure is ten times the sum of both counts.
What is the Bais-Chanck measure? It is 70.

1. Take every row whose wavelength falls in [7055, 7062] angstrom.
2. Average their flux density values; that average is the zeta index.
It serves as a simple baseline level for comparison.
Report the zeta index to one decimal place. 10.0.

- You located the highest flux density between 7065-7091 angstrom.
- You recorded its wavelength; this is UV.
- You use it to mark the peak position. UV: 7082.92 angstrom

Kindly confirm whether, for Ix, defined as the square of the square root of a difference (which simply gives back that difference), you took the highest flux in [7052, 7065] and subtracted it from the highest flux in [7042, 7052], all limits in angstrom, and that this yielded 0.8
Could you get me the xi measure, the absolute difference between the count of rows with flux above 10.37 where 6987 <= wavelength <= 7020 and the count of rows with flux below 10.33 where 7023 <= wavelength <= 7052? 4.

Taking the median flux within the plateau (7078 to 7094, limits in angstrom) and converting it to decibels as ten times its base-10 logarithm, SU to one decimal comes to 9.9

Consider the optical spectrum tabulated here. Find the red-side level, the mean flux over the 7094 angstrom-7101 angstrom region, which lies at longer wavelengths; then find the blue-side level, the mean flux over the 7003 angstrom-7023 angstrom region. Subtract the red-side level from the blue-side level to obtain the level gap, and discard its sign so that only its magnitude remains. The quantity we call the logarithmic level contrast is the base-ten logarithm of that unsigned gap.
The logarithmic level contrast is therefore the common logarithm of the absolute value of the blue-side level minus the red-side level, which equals -0.1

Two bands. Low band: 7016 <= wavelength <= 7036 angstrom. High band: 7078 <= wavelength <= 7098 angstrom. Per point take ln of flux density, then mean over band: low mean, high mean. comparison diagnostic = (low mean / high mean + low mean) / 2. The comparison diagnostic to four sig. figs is 1.674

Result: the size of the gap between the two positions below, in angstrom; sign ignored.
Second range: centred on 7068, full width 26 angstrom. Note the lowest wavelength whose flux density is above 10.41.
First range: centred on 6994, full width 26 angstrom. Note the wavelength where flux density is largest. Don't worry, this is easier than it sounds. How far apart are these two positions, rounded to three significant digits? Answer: 84.3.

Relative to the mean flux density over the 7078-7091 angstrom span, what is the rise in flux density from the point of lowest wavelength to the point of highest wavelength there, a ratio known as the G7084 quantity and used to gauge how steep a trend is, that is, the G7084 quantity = -0.10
